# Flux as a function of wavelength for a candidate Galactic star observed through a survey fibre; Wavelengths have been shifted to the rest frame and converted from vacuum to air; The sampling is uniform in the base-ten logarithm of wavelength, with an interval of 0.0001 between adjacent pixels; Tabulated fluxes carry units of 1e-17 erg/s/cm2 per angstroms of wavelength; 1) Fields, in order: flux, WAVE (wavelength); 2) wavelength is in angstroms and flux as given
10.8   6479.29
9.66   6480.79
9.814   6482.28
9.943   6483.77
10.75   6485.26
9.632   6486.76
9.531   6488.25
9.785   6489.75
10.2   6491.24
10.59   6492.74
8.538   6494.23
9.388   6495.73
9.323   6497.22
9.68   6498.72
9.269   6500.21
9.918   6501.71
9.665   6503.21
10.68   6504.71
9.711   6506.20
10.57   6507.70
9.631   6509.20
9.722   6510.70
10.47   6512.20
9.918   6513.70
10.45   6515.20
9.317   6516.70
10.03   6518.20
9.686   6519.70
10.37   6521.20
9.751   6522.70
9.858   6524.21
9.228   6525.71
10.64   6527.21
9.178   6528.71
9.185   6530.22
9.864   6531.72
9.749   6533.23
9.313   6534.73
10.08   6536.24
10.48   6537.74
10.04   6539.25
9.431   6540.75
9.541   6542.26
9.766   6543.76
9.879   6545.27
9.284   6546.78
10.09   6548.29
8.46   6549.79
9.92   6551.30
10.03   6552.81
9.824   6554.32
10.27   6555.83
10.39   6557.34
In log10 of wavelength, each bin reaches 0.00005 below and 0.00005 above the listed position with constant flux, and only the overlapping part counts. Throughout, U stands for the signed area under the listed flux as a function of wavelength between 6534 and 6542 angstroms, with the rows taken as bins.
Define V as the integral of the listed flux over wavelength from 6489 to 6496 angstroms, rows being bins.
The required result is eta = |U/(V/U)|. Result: 91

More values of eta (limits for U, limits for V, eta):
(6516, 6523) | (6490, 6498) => 62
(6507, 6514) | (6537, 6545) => 63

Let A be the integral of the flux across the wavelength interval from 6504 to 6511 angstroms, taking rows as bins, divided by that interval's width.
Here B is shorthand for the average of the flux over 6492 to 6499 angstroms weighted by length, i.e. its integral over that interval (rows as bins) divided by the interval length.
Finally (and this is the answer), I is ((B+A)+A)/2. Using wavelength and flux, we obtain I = 14.8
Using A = 10.1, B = 9.5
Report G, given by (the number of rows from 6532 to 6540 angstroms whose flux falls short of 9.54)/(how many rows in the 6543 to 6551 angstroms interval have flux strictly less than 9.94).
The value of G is 0.25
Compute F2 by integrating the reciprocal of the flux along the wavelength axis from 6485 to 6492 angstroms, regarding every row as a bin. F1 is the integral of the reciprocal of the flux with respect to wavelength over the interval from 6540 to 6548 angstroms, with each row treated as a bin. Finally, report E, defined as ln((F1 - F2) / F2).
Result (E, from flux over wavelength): -1.7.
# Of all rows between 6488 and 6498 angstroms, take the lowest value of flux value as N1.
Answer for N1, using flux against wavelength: 8.538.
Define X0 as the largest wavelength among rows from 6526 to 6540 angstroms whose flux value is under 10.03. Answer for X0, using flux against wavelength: 6534.73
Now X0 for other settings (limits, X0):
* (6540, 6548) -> 6546.78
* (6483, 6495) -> 6494.23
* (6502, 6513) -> 6510.70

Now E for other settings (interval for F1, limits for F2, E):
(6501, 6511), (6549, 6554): -0.1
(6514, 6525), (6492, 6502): -3.0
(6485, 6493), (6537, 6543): -1.2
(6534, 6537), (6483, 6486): -2.8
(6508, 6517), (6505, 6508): 0.7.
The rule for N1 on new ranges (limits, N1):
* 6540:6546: 9.431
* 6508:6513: 9.631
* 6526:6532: 9.178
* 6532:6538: 9.313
